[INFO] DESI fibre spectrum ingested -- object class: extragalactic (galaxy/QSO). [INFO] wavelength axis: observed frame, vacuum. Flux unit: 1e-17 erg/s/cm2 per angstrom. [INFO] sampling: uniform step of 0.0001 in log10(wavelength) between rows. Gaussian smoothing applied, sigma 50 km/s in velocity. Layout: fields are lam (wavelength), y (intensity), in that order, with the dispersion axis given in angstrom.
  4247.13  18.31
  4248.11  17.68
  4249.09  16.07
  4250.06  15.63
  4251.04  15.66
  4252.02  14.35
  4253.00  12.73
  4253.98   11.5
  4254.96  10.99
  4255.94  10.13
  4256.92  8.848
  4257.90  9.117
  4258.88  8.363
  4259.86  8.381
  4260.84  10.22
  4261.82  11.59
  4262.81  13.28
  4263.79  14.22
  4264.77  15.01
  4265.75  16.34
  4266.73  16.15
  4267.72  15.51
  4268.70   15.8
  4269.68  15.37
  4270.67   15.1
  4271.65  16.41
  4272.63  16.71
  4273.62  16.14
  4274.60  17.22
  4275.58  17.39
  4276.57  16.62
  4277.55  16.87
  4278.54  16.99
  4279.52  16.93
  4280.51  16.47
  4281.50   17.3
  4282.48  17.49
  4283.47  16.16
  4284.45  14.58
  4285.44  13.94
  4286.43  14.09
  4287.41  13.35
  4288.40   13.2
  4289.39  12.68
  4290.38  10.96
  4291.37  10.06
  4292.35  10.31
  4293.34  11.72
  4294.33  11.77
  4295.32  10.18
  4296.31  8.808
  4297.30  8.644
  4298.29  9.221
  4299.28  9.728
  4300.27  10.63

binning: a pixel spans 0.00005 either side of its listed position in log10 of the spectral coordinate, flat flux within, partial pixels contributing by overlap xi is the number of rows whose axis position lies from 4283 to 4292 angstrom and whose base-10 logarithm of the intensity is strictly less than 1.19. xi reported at 8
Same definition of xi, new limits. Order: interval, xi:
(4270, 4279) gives 1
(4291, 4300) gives 9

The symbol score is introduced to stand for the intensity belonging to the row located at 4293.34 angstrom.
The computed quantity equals 11.72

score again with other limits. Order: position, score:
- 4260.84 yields 10.22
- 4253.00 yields 12.73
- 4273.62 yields 16.14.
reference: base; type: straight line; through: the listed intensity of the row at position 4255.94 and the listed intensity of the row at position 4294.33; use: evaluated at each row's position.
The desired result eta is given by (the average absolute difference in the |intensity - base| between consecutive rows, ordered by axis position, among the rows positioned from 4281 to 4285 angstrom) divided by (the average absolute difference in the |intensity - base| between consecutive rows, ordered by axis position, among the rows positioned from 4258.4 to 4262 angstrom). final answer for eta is 1.1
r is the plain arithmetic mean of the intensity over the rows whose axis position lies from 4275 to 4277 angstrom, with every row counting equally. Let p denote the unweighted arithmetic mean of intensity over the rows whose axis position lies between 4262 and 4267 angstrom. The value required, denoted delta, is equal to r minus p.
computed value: 2.0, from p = 15.0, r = 17.0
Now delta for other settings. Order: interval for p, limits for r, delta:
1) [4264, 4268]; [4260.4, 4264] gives -3.4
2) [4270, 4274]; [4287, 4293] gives -4.3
